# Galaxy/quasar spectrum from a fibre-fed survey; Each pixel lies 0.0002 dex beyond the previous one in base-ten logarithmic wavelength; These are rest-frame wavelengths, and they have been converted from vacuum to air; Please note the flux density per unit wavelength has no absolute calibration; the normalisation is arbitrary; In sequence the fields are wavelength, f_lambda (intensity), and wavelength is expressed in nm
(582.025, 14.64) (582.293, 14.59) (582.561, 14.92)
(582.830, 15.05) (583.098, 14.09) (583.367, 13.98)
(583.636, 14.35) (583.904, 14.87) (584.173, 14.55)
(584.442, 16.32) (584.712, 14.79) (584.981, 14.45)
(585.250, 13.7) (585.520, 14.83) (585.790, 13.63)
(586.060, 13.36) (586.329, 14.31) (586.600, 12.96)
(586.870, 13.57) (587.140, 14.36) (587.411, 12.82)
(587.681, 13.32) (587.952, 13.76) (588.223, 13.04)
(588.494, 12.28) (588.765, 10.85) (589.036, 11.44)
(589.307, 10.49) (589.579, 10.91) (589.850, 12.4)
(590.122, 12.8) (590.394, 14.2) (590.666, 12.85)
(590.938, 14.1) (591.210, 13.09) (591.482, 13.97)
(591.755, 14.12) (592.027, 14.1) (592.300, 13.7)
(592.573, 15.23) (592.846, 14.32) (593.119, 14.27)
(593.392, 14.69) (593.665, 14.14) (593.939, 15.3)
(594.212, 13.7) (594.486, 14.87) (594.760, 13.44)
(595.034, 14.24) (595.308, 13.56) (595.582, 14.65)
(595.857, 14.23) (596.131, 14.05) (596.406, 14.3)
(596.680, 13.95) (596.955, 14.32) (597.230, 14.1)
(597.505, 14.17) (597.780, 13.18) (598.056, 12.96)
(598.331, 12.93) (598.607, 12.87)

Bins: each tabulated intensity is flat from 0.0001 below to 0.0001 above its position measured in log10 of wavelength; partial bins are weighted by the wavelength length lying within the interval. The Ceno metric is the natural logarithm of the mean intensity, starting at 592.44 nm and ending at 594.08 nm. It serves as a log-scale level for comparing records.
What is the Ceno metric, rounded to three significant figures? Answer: 2.69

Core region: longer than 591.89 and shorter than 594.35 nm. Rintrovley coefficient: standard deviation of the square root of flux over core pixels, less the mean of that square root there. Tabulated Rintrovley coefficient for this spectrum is -3.72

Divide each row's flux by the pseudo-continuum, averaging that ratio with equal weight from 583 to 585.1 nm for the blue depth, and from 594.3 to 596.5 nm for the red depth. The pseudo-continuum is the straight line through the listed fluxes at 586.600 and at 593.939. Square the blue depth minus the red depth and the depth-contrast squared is 0.10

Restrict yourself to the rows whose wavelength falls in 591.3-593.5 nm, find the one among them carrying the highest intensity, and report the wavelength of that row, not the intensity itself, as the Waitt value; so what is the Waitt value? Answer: 592.573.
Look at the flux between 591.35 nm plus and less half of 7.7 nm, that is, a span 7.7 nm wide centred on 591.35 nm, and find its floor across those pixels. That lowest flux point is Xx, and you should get 10.49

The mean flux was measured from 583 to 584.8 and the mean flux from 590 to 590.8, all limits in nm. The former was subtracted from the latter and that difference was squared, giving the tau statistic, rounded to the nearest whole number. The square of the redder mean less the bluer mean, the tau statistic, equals 2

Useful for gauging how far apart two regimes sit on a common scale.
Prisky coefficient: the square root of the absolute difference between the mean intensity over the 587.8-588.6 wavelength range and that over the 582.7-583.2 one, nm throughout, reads 1.2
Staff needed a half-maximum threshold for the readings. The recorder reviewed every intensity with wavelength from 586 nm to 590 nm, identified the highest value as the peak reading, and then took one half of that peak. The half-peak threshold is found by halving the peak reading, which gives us 7.2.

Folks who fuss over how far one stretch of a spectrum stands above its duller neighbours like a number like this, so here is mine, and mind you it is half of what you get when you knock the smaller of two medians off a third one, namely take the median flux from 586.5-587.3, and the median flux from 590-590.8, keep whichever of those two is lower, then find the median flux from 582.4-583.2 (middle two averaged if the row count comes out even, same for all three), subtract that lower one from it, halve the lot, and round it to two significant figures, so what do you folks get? 1.0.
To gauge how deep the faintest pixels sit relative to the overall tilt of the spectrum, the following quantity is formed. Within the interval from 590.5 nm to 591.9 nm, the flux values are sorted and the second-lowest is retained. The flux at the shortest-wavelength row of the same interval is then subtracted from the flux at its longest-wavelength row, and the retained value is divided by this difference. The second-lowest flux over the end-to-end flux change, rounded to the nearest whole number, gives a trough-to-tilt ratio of 10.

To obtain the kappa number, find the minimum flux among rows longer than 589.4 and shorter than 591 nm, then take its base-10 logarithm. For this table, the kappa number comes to 1.038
